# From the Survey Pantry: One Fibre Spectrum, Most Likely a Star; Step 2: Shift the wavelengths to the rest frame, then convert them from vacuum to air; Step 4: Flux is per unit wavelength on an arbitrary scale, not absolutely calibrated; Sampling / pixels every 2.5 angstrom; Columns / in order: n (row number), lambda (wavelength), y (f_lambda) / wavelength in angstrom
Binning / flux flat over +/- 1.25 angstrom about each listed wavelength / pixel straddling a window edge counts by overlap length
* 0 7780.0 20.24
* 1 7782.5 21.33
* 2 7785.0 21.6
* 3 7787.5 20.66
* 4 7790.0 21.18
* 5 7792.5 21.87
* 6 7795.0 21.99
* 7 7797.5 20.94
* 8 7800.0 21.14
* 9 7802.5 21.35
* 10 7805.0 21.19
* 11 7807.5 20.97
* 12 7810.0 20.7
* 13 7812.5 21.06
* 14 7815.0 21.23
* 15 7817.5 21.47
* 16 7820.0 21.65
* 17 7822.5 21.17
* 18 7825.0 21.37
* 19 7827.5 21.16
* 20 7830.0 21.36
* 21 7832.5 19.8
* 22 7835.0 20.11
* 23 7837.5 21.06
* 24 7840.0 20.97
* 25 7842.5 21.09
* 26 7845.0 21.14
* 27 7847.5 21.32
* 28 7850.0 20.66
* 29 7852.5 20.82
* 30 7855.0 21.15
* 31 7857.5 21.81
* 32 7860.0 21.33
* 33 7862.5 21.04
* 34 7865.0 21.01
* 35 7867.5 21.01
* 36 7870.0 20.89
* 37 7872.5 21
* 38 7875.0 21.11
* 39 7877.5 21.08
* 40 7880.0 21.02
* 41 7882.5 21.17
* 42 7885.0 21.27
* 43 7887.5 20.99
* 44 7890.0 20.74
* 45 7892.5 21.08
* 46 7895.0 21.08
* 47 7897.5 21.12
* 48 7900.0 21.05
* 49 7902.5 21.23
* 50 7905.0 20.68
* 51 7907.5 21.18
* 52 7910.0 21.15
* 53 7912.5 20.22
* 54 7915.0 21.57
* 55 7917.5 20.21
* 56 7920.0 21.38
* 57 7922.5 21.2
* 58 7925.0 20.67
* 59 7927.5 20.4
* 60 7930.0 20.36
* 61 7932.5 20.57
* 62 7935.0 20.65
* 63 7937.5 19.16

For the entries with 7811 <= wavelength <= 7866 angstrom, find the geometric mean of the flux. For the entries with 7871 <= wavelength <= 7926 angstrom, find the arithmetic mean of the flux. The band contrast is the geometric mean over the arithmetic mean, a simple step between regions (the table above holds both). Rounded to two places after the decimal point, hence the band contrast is 1.00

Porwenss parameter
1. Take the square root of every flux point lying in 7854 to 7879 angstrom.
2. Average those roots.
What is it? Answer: 4.60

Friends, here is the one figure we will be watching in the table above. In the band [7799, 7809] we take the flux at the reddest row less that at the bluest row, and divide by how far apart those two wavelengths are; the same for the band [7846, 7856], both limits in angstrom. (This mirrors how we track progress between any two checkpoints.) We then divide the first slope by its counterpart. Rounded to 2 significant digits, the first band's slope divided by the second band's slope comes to 1.0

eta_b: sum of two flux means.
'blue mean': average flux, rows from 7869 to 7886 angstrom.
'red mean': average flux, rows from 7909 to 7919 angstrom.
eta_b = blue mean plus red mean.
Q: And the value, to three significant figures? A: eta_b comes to 41.9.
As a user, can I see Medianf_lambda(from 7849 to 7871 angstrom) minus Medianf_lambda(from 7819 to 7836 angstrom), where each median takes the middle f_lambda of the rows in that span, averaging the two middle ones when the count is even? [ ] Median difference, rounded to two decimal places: -0.16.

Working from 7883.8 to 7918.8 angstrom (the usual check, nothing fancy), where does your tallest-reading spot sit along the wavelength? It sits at 7915.0 angstrom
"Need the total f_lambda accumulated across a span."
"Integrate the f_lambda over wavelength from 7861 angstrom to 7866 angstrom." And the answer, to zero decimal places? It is 105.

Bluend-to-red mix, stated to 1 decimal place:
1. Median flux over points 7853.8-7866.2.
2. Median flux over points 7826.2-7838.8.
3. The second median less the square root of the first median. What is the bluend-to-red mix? 16.5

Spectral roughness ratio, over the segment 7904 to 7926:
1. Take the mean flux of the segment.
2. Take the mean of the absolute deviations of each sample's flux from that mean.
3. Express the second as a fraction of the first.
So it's 0.020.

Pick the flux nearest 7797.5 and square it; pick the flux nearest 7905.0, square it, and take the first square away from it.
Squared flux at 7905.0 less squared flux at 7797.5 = -11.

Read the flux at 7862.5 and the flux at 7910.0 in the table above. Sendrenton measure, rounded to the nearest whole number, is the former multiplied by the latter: 445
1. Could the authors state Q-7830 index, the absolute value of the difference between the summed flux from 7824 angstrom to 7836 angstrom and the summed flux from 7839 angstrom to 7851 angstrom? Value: 1.38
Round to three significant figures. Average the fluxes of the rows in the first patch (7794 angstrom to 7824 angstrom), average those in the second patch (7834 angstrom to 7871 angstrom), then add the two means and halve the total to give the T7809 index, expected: 21.1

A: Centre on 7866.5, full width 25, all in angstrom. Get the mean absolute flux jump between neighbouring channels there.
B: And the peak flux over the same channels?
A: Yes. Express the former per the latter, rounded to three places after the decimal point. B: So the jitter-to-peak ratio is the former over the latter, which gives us 0.009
